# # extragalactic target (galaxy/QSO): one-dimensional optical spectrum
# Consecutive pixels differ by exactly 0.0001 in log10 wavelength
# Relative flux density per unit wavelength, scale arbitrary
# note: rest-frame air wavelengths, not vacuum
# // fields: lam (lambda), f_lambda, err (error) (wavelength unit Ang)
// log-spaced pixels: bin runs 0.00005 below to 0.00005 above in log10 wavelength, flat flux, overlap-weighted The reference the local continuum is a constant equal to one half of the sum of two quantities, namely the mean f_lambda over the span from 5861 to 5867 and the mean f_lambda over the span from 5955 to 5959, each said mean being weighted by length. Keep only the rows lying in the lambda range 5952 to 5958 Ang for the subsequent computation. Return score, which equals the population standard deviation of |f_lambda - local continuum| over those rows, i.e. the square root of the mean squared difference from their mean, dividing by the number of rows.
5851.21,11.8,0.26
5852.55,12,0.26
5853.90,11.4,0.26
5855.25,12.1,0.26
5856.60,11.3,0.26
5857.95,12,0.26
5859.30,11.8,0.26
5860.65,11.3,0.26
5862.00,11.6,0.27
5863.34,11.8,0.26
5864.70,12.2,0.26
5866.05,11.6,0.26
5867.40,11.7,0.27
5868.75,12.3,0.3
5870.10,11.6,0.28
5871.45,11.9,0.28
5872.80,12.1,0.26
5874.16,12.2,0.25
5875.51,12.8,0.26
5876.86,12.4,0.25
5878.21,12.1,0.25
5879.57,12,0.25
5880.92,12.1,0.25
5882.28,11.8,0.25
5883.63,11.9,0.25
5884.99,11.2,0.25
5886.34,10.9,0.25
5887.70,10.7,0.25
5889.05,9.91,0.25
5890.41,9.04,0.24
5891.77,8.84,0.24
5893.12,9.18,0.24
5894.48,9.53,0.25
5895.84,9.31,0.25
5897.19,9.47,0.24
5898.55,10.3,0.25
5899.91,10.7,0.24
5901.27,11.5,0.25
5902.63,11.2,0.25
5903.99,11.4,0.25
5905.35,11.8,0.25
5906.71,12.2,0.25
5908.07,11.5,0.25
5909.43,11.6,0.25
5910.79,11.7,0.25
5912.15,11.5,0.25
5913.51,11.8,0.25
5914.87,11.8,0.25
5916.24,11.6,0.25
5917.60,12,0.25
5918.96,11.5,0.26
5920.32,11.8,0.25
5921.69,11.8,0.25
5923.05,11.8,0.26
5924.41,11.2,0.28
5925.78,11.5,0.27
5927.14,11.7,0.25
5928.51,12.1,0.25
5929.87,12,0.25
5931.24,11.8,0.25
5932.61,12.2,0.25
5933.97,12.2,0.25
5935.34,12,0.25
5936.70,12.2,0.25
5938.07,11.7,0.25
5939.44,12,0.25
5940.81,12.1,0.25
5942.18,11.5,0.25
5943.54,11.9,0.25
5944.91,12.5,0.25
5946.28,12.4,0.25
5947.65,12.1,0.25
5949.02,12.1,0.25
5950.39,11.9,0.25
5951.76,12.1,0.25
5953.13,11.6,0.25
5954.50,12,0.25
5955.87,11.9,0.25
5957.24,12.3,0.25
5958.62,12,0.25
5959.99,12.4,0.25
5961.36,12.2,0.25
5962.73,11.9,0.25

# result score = 0.15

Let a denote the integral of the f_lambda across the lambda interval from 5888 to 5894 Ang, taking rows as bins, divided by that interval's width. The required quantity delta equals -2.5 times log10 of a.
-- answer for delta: -2.43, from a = 9.3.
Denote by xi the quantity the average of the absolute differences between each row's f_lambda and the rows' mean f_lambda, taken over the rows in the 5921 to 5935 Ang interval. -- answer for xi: 0.24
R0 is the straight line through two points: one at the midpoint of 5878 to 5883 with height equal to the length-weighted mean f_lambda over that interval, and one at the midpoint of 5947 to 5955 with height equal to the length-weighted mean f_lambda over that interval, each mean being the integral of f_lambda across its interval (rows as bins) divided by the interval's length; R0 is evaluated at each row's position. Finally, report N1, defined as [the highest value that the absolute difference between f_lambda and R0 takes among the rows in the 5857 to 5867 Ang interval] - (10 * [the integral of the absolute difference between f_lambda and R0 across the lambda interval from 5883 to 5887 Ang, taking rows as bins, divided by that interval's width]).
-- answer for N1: -5.8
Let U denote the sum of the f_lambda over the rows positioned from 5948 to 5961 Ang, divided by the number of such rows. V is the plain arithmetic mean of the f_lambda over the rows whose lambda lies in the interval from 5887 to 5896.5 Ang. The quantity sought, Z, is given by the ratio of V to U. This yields 0.79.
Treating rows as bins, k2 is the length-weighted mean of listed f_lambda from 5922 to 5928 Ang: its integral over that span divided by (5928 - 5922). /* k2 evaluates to 11.6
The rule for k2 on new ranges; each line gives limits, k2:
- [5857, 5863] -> 11.7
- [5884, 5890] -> 10.7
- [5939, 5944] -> 11.9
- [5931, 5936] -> 12.1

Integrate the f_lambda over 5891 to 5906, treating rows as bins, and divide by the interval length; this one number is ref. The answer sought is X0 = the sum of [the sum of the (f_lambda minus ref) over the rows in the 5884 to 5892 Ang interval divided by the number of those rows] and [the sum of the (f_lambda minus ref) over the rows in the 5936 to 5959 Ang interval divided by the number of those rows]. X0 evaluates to 1.6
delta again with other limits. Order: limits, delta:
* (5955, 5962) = -2.71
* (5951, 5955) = -2.69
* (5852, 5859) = -2.67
